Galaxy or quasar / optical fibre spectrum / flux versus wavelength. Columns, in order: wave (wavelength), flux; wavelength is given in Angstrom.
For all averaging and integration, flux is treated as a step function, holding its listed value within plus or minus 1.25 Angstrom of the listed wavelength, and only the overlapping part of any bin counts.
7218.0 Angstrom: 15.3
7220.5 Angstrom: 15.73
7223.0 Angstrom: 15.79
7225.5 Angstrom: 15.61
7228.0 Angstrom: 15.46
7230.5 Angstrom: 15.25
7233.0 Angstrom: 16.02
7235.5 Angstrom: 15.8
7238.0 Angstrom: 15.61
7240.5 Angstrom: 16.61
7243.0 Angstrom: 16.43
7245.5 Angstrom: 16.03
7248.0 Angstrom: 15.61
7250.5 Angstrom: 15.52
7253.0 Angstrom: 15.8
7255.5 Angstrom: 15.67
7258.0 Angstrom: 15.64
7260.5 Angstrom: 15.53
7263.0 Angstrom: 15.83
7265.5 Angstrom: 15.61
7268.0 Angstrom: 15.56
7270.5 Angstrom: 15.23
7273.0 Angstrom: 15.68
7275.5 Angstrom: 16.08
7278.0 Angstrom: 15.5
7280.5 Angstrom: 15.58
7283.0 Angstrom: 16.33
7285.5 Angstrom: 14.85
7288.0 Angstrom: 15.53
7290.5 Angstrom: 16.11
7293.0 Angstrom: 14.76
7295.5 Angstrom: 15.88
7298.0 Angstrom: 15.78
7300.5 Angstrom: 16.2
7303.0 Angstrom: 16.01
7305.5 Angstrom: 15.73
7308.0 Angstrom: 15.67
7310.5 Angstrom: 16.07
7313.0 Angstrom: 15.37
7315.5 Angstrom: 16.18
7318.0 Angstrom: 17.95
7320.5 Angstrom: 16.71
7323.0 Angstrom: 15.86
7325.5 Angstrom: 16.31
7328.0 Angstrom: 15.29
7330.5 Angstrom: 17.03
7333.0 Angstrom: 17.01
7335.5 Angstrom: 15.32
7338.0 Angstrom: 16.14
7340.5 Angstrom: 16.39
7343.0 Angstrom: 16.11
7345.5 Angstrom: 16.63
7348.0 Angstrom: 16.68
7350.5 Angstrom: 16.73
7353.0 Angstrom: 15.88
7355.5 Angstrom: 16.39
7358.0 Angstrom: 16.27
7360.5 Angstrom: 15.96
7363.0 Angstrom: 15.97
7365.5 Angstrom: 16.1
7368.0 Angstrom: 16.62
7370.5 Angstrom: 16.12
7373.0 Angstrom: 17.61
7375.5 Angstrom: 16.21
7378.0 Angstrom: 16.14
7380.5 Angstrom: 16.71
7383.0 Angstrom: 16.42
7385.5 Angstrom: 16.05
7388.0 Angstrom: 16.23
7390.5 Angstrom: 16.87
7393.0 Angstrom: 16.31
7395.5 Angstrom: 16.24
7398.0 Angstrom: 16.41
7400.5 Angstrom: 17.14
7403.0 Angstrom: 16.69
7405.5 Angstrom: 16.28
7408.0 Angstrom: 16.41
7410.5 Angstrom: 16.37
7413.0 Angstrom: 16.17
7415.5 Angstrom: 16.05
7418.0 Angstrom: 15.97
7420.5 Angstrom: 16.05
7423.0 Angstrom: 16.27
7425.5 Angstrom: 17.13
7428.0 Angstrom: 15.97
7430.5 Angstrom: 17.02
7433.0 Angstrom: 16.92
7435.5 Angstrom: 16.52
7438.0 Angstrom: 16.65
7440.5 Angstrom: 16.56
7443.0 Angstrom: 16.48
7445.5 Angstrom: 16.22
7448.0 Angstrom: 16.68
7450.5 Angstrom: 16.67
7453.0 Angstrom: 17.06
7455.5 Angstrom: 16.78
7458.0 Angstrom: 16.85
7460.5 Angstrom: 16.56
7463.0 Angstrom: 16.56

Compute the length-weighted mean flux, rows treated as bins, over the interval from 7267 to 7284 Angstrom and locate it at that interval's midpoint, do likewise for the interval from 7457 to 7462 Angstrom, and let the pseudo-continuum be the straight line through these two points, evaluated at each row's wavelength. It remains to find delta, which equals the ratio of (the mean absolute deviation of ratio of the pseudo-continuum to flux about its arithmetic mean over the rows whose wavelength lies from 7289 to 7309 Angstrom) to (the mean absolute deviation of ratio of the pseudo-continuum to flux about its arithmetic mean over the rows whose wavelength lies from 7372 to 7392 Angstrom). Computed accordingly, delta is 0.8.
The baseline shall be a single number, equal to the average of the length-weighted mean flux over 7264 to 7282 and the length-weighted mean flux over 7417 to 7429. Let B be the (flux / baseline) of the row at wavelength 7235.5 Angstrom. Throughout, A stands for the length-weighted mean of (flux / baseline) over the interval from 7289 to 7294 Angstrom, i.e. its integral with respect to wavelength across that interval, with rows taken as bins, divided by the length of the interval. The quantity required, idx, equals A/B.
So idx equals 0.98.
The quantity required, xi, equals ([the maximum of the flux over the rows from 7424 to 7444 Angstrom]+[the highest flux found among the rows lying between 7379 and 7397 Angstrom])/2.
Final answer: 17.0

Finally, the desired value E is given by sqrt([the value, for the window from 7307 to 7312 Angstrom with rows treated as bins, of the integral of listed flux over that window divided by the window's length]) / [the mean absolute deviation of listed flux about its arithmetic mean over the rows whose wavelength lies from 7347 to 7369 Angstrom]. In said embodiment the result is 14.2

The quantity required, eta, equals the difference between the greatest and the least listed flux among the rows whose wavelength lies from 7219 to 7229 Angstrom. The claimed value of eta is 0.33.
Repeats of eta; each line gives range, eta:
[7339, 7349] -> 0.57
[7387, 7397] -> 0.64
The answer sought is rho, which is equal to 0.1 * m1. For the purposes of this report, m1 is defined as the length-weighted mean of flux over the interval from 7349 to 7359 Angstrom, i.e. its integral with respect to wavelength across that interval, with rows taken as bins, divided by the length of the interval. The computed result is 1.63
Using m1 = 16.3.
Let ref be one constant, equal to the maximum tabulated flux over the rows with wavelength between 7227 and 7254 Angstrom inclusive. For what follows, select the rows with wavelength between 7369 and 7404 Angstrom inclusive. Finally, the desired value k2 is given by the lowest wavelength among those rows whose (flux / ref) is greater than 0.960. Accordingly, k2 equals 7370.5 Angstrom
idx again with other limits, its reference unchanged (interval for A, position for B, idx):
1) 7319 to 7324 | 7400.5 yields 0.96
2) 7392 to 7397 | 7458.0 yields 0.97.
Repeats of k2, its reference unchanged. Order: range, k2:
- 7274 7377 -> 7275.5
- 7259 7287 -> 7275.5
